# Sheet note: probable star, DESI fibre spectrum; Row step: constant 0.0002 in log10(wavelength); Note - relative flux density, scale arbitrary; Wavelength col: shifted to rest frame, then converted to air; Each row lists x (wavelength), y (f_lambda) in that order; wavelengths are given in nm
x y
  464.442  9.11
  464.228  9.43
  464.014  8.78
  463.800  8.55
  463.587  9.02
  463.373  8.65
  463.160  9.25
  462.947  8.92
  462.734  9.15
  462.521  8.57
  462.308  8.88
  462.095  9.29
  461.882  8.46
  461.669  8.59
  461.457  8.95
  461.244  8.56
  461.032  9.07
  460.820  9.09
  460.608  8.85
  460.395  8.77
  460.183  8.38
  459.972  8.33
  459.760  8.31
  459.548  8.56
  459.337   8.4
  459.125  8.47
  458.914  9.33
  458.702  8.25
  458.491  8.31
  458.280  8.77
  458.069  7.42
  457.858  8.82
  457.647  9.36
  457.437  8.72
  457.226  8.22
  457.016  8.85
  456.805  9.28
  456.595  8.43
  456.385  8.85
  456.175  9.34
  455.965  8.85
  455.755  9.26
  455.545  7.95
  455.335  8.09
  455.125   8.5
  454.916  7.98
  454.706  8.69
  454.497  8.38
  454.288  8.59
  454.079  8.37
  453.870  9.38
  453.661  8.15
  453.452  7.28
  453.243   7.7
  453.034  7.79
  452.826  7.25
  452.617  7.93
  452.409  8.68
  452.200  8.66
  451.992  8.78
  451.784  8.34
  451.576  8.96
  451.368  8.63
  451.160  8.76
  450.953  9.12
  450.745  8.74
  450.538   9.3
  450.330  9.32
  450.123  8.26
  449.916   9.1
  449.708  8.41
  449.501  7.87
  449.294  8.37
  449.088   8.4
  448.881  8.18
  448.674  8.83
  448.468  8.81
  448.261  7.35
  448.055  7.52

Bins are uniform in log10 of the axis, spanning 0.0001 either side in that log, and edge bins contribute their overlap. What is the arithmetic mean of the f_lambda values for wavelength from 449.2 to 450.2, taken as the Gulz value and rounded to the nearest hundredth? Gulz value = 8.40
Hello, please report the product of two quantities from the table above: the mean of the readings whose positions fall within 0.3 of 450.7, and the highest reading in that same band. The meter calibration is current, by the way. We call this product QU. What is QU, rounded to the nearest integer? 84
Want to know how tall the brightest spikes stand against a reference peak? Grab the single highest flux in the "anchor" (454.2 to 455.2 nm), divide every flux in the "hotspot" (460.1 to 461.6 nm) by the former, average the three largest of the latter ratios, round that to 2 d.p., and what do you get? 1.04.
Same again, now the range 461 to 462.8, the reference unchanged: 1.06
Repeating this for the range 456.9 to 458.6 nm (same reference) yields 1.04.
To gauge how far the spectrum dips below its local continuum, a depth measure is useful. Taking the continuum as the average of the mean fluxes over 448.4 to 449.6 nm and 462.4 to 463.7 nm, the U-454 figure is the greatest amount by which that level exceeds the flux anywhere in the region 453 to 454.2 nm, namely 1.39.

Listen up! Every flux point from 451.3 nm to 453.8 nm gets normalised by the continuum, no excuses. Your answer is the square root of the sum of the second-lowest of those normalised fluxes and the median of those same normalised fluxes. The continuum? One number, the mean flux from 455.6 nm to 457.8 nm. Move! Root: 1.32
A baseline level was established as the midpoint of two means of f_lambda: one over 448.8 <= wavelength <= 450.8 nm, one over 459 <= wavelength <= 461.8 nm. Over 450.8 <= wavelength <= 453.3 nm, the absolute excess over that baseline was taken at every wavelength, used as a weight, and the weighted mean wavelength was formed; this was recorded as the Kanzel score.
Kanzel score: 452.51 nm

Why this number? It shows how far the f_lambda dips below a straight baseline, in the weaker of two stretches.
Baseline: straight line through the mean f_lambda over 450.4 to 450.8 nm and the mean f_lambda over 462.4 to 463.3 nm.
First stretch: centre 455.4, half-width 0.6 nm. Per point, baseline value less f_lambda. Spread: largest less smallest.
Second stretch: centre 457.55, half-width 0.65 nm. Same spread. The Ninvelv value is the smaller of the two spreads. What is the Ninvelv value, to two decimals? 1.31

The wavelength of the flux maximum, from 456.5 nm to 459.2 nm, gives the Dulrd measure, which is 457.647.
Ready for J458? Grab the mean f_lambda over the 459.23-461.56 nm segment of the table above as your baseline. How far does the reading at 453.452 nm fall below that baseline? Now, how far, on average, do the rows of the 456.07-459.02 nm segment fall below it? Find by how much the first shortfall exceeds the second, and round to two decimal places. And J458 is 1.43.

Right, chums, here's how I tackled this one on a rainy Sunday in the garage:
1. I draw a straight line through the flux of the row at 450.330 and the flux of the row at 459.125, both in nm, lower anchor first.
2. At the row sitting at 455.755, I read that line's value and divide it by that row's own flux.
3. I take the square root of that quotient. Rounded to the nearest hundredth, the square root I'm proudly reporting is 0.97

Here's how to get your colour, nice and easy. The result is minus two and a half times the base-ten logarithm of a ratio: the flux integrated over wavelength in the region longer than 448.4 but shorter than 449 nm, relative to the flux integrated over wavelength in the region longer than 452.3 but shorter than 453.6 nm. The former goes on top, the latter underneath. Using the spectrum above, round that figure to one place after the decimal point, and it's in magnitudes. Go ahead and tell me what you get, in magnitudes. 0.7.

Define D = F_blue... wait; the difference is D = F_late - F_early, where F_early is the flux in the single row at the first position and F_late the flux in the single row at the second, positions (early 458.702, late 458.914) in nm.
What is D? 1.08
